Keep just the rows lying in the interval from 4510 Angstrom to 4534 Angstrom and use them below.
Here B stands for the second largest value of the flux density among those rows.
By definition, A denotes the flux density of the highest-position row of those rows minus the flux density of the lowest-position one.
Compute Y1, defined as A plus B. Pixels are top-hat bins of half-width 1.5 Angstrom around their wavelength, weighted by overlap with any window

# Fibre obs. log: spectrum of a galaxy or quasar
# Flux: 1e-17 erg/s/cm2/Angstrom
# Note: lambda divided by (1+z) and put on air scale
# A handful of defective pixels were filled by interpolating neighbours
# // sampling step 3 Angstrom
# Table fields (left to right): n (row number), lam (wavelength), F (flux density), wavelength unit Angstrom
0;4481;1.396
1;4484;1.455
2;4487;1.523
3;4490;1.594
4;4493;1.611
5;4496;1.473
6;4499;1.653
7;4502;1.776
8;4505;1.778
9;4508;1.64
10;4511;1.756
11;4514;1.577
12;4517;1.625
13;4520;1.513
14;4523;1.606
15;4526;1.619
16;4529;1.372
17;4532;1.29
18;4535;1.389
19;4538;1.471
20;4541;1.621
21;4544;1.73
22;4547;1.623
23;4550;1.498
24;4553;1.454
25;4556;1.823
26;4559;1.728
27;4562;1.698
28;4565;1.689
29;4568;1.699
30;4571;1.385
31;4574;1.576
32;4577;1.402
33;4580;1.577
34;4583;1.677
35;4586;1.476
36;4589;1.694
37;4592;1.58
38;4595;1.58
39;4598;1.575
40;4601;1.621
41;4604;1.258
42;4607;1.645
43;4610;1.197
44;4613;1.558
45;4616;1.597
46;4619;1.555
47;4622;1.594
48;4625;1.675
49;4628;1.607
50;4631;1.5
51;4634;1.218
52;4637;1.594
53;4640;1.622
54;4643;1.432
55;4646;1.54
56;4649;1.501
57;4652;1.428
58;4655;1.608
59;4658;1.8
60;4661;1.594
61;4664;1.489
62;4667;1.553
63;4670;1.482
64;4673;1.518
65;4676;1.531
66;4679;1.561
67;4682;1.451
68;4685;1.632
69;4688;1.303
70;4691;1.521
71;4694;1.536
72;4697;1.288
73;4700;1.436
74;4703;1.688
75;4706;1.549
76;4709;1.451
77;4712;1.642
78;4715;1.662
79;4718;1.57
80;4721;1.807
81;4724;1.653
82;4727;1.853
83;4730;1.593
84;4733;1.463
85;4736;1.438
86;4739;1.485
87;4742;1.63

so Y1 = 1.2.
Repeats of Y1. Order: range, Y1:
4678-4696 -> 1.5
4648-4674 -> 1.6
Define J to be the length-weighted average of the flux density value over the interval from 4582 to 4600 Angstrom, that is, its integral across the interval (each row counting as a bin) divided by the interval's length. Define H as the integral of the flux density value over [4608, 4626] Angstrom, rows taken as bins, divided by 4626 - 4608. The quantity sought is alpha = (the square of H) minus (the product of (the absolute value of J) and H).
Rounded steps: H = 1.53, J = 1.60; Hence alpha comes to -0.10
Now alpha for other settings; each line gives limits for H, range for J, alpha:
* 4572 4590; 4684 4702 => 0.16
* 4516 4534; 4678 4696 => 0.01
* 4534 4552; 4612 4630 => -0.06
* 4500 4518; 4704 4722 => 0.14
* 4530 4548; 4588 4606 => -0.05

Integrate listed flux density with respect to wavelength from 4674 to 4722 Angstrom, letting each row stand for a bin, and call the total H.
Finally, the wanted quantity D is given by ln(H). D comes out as 4.30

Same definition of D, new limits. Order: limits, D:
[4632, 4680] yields 4.30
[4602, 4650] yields 4.28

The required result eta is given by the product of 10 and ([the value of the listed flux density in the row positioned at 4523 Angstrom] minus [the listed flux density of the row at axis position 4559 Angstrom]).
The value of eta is -1.2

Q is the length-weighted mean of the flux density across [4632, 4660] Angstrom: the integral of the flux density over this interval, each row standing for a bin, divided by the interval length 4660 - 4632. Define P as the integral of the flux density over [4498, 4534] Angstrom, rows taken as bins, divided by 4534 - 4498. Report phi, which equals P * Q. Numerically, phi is 2.44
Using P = 1.60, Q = 1.53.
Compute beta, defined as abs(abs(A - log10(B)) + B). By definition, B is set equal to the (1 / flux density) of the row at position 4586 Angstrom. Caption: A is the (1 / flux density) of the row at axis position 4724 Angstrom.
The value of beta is 1.45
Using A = 0.605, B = 0.68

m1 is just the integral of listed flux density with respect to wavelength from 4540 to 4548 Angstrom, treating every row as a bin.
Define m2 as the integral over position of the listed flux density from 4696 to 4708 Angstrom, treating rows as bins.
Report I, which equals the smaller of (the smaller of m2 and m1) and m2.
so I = 13.3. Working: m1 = 13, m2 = 18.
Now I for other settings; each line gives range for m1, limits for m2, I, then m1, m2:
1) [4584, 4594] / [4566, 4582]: 15.9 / 16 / 25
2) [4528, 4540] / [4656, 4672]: 16.7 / 17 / 25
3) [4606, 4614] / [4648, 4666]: 11.6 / 12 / 28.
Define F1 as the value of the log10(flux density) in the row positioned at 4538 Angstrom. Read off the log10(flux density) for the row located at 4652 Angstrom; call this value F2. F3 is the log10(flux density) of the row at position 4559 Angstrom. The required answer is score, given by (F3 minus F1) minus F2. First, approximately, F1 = 0.17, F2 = 0.15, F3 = 0.24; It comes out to -0.08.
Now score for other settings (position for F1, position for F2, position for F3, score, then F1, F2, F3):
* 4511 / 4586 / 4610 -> -0.34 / 0.24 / 0.17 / 0.08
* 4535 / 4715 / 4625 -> -0.14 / 0.14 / 0.22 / 0.22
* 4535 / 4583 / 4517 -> -0.16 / 0.14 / 0.22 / 0.21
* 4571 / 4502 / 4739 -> -0.22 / 0.14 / 0.25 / 0.17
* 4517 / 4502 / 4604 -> -0.36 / 0.21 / 0.25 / 0.10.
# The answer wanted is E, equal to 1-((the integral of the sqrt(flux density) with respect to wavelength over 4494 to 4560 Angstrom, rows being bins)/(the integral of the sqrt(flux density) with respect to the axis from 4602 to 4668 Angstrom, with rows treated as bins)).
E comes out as -0.021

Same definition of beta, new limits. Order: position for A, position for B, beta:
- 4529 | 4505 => 1.54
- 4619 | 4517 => 1.47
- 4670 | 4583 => 1.50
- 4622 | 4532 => 1.51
